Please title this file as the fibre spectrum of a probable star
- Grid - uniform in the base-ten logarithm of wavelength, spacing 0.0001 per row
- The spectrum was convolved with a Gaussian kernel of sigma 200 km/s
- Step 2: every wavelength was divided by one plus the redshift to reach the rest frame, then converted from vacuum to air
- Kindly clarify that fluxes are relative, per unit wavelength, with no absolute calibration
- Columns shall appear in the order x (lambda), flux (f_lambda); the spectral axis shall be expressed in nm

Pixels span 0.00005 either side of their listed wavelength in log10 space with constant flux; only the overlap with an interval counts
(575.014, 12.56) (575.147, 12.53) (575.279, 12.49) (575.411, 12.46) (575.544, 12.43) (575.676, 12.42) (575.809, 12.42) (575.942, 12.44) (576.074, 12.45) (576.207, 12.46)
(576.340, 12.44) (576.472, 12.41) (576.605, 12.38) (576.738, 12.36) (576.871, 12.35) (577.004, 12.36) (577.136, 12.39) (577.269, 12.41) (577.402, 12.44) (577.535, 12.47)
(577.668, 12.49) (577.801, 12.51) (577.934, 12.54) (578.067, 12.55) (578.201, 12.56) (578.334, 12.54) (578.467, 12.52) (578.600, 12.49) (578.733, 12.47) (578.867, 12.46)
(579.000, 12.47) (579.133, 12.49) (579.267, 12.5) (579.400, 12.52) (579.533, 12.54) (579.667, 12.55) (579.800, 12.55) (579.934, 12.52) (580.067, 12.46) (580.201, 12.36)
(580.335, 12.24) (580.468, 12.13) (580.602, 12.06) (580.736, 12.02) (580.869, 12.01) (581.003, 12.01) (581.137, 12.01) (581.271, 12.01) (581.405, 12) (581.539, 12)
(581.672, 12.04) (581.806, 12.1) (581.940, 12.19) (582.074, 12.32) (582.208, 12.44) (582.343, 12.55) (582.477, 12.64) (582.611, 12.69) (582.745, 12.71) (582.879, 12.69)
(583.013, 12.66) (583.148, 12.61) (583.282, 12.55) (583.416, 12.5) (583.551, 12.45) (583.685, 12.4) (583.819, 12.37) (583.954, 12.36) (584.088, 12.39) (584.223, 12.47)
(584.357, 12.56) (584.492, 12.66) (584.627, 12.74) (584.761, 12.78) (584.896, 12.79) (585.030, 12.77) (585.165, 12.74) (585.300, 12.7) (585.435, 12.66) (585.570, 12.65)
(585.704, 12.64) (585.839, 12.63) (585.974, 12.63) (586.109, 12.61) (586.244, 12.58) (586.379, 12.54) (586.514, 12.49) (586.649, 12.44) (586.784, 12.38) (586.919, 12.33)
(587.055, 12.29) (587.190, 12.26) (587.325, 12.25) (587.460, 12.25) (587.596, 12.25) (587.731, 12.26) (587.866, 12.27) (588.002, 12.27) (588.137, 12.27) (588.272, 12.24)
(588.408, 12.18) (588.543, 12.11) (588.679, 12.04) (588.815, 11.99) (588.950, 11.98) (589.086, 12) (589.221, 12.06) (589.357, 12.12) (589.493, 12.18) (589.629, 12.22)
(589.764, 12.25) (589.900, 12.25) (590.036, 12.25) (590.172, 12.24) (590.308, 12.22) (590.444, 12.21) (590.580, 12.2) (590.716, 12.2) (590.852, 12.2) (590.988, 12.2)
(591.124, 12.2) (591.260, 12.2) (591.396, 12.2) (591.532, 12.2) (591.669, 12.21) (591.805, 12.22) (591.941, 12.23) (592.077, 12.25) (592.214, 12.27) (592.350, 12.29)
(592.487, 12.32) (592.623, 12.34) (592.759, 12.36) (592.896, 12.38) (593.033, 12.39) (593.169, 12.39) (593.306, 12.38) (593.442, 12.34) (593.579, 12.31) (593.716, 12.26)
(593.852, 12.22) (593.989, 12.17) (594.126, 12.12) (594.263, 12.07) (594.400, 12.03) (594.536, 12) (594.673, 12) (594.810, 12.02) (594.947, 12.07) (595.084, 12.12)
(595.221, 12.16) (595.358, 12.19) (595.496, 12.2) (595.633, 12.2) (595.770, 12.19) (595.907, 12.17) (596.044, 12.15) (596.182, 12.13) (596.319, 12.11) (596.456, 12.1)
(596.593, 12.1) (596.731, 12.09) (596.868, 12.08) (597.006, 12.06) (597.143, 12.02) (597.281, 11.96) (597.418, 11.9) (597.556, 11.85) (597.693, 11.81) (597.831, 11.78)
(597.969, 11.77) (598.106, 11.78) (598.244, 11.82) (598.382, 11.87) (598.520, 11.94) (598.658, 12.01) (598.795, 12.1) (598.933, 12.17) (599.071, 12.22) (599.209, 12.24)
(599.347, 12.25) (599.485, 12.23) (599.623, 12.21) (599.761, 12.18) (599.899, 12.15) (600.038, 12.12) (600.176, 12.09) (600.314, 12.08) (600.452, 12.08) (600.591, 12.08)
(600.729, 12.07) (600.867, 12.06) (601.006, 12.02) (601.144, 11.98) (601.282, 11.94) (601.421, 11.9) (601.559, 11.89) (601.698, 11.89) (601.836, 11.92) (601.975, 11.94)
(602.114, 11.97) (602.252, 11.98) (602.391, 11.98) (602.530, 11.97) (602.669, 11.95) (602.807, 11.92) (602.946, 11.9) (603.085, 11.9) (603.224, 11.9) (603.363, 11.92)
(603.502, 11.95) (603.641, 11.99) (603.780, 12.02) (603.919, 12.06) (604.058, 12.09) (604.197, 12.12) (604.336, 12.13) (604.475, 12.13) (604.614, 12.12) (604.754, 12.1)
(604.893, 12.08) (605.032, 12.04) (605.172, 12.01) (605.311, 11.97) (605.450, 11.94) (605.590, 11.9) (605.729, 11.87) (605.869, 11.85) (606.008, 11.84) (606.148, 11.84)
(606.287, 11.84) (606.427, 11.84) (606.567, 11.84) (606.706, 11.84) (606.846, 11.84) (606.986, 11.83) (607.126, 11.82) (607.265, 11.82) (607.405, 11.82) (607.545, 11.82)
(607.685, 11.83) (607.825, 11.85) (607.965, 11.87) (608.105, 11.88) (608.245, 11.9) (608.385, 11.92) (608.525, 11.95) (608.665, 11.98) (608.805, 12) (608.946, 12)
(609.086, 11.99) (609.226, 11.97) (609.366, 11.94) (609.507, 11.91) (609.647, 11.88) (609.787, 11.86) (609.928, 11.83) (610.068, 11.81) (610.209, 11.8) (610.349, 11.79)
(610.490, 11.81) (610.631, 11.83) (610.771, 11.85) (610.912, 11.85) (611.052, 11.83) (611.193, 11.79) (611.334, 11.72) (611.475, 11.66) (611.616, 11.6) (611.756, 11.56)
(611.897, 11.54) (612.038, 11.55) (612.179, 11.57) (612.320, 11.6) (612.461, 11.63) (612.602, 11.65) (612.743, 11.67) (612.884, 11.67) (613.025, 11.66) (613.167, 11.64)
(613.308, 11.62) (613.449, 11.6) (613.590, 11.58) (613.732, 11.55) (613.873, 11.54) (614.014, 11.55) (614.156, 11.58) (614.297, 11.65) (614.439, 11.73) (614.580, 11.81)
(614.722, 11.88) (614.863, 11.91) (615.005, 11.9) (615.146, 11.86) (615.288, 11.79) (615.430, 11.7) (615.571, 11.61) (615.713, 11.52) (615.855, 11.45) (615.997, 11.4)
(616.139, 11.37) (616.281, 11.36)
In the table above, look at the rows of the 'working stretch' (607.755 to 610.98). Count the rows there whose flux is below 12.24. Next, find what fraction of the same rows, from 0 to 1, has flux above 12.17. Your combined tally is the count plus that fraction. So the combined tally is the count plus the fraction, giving 23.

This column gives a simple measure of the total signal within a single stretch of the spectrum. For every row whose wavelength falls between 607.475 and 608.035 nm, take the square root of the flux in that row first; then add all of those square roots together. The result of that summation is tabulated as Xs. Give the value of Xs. 13.8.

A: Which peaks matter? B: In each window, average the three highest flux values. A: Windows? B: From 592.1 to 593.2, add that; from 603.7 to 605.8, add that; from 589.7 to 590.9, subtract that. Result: 12.3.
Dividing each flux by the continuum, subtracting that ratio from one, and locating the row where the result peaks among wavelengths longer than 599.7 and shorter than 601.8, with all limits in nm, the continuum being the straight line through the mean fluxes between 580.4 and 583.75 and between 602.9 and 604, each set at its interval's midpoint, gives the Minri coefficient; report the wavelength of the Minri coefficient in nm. 601.559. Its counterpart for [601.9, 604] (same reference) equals 602.946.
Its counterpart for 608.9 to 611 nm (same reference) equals 610.349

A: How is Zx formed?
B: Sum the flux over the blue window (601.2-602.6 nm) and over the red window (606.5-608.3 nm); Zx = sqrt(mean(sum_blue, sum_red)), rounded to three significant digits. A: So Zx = 11.7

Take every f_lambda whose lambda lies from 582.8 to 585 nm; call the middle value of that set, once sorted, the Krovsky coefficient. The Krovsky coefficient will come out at 12.6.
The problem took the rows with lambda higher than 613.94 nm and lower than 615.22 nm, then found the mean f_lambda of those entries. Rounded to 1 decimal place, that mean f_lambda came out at 11.8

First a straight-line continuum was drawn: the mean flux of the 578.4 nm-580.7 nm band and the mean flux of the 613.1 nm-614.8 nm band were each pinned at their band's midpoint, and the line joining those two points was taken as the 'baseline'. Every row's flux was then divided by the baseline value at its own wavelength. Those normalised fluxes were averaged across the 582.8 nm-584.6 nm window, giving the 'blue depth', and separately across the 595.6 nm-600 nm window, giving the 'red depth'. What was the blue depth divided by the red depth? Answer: 1.01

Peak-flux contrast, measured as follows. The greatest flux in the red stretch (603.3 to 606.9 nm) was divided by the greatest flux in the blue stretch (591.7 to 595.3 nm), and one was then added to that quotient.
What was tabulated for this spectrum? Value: 1.98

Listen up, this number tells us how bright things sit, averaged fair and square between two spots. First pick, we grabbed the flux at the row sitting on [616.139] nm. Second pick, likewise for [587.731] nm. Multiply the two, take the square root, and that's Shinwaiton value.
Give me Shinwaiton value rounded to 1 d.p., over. 11.8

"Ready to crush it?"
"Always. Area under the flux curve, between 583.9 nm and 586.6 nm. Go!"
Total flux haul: 34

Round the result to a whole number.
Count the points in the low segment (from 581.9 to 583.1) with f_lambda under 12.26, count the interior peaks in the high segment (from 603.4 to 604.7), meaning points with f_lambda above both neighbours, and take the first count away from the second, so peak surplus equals -1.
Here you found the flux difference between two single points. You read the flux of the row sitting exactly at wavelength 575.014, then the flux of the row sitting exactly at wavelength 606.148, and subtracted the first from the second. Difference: -0.7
